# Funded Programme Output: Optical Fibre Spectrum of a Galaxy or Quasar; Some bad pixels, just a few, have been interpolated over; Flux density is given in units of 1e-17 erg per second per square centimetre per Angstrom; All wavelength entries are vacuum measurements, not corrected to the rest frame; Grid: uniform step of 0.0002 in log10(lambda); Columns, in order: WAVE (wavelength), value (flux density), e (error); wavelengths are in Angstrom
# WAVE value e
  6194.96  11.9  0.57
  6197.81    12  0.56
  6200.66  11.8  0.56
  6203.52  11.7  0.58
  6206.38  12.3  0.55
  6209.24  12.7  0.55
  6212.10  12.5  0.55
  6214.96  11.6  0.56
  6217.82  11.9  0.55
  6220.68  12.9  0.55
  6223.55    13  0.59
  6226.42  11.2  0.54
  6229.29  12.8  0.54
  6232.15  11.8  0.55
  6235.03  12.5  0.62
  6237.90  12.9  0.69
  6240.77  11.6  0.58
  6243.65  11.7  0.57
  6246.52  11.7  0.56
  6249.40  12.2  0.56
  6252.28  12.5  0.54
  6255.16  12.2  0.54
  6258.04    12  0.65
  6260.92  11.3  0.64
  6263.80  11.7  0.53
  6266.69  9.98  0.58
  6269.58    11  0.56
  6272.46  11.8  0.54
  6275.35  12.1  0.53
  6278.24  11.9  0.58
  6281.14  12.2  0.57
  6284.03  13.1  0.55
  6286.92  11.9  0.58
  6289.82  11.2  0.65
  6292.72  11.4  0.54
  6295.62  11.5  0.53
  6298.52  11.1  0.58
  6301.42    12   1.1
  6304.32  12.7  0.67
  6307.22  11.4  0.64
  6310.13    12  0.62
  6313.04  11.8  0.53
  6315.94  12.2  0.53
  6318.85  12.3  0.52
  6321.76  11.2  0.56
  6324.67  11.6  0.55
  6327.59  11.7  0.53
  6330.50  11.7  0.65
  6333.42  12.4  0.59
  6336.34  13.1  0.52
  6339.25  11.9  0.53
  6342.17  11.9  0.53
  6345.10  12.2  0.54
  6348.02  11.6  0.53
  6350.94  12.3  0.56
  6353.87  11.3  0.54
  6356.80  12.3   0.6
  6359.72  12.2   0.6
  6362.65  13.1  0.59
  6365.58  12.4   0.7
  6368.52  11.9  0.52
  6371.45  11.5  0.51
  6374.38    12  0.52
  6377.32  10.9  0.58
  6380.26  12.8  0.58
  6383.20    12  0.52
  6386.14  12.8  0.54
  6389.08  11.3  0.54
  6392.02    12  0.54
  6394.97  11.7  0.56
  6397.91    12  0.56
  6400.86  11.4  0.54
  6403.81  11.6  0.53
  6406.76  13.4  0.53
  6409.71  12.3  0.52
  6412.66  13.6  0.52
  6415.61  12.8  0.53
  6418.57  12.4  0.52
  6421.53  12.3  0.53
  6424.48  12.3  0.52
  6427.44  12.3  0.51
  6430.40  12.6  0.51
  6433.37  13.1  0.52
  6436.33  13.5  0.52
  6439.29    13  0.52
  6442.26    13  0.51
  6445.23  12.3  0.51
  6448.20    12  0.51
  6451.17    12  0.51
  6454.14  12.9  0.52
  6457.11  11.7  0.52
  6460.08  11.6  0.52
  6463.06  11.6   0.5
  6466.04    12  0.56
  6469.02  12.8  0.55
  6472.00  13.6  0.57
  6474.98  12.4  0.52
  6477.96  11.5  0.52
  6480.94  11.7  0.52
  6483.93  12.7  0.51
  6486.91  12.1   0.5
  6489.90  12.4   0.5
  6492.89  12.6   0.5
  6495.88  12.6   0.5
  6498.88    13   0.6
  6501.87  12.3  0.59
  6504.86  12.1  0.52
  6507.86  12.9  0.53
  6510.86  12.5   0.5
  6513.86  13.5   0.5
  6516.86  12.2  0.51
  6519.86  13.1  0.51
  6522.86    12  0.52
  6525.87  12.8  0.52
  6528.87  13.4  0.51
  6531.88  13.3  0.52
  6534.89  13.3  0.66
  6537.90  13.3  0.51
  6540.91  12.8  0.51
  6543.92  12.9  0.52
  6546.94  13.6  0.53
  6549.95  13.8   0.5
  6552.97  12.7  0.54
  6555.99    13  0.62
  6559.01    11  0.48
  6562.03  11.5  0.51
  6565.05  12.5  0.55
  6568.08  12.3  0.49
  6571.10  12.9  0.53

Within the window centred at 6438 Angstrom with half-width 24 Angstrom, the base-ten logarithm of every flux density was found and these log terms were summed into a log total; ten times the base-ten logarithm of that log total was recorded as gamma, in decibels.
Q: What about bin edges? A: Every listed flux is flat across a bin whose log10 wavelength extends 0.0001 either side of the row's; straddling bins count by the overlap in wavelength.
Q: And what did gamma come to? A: 12.4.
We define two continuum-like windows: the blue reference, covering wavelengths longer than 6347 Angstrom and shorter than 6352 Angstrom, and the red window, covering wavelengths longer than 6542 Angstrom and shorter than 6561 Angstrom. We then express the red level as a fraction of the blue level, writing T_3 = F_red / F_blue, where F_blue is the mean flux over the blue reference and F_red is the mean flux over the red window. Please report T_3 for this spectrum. 1.07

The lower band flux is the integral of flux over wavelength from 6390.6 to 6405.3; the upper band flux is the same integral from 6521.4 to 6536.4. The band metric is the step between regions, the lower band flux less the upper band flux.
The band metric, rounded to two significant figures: -22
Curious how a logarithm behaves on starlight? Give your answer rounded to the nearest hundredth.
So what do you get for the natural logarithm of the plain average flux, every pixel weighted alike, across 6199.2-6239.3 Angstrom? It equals 2.51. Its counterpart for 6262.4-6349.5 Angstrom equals 2.47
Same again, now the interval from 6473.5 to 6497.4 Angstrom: 2.51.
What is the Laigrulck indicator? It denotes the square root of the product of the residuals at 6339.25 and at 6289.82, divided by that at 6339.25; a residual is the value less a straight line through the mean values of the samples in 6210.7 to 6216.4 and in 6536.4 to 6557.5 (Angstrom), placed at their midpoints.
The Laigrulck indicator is -1.4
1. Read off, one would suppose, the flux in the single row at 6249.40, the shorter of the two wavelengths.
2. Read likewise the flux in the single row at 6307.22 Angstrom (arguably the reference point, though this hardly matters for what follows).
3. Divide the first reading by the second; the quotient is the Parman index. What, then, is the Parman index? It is 1.07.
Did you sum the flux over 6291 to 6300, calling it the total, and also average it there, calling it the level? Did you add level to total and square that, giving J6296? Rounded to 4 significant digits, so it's 2055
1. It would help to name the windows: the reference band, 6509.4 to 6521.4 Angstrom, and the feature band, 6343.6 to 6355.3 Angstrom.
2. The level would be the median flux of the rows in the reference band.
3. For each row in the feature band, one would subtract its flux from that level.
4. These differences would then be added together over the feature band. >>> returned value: 3.8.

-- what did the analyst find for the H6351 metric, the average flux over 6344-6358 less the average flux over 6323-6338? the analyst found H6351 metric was -0.2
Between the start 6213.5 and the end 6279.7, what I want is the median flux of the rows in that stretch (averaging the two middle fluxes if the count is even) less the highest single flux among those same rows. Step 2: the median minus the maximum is -1.10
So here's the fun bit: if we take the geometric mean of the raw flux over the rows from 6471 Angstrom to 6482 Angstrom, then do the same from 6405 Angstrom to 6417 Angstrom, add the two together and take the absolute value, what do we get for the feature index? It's 25.3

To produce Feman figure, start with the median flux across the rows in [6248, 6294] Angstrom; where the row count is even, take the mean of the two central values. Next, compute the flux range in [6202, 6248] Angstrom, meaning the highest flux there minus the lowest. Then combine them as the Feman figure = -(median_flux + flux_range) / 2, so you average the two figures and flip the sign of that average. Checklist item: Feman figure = -6.85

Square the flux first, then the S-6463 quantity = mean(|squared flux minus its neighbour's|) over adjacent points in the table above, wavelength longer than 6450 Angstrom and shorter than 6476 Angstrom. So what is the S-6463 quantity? 17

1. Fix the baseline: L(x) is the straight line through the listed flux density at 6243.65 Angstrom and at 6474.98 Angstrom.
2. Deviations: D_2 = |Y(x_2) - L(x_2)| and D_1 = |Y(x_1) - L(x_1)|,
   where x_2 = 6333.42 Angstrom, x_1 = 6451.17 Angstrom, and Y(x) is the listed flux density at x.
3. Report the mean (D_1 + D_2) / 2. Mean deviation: 0.38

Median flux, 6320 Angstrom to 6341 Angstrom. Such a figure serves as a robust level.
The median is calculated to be 11.7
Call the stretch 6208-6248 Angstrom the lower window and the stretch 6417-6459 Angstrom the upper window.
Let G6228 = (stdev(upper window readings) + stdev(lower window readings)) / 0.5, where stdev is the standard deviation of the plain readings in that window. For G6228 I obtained 2.2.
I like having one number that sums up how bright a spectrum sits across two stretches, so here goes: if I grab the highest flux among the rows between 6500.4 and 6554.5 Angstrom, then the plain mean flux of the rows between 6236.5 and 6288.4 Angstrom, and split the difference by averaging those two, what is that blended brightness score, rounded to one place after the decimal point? 12.8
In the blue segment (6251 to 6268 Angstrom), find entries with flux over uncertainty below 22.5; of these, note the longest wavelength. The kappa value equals 6266.69 Angstrom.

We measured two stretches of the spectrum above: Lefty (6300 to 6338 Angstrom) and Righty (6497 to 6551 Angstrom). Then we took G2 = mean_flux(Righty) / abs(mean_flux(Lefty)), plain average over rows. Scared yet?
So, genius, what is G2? 1.08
